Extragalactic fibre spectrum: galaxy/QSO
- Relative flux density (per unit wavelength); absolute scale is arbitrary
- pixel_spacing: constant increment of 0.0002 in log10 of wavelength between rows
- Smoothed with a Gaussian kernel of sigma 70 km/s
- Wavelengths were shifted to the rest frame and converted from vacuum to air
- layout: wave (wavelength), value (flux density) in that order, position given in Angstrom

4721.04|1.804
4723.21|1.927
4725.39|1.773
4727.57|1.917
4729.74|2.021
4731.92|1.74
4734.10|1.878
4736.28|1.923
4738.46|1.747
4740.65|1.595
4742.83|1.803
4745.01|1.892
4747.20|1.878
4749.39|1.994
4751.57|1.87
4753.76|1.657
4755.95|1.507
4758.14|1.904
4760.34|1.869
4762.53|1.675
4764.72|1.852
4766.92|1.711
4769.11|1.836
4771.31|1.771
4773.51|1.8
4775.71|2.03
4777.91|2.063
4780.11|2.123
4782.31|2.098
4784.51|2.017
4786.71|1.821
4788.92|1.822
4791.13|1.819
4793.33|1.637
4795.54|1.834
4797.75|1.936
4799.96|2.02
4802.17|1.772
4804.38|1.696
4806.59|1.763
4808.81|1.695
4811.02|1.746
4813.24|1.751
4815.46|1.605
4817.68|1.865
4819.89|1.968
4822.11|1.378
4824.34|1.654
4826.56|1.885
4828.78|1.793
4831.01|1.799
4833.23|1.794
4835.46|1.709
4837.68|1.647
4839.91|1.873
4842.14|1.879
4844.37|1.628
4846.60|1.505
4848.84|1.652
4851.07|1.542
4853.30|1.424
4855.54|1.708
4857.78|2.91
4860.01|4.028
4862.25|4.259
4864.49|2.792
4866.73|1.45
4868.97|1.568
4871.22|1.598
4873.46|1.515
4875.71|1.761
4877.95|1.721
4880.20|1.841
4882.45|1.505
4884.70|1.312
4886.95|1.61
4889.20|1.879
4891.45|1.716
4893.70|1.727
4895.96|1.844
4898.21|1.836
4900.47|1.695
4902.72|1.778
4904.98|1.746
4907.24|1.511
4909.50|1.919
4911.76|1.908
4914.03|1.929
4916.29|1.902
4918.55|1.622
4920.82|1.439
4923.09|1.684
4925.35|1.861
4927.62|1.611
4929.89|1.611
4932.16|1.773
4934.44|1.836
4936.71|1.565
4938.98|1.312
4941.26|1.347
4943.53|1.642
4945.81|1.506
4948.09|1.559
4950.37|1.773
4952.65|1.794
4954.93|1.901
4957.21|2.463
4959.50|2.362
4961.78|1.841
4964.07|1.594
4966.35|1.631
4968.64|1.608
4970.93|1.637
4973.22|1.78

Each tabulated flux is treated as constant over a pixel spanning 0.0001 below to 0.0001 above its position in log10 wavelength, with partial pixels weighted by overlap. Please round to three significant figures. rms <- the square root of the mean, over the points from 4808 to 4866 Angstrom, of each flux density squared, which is 2.10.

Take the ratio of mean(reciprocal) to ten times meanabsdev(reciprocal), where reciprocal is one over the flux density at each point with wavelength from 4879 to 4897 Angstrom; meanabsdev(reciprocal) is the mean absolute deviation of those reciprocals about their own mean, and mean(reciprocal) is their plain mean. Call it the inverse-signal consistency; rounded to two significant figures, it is 1.0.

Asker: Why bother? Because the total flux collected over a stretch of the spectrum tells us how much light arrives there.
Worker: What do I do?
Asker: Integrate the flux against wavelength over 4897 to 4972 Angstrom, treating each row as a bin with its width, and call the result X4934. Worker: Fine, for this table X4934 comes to 130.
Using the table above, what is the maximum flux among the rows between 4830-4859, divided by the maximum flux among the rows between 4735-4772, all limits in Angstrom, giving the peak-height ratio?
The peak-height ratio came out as 1.46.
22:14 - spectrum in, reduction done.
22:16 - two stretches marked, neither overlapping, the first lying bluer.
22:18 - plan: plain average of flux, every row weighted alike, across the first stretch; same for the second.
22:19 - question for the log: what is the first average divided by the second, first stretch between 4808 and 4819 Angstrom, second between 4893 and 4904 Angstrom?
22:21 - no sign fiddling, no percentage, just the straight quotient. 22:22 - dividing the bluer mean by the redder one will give 0.98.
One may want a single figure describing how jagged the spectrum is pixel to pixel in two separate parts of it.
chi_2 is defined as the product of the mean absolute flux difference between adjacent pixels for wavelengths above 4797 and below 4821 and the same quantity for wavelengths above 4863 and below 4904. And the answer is 0.0235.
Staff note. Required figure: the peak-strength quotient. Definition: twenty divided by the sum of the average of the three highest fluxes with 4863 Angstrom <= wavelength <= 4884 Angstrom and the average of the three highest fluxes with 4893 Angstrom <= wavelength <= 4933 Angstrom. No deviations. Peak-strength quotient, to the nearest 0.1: 4.9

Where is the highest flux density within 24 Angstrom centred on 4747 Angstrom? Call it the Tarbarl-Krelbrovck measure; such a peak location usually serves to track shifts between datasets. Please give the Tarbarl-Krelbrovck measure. 4749.39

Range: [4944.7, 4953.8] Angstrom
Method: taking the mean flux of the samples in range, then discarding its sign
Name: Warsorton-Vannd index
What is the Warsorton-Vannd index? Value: 1.66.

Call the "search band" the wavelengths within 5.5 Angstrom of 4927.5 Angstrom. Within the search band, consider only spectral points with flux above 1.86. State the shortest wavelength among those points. 4925.35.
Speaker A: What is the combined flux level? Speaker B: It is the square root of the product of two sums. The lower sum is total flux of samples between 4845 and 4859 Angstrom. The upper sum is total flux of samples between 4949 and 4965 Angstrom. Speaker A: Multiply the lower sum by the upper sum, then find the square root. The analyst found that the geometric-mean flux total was 12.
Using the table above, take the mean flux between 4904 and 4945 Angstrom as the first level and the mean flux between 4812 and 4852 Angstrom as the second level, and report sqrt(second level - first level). 0.20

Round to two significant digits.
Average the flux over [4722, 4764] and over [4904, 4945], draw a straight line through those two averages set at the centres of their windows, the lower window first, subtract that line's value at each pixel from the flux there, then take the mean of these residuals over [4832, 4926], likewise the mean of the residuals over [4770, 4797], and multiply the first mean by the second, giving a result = 0.017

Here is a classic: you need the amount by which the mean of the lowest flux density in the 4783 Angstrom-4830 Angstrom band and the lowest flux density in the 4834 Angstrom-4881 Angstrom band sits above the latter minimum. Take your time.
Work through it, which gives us -0.023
